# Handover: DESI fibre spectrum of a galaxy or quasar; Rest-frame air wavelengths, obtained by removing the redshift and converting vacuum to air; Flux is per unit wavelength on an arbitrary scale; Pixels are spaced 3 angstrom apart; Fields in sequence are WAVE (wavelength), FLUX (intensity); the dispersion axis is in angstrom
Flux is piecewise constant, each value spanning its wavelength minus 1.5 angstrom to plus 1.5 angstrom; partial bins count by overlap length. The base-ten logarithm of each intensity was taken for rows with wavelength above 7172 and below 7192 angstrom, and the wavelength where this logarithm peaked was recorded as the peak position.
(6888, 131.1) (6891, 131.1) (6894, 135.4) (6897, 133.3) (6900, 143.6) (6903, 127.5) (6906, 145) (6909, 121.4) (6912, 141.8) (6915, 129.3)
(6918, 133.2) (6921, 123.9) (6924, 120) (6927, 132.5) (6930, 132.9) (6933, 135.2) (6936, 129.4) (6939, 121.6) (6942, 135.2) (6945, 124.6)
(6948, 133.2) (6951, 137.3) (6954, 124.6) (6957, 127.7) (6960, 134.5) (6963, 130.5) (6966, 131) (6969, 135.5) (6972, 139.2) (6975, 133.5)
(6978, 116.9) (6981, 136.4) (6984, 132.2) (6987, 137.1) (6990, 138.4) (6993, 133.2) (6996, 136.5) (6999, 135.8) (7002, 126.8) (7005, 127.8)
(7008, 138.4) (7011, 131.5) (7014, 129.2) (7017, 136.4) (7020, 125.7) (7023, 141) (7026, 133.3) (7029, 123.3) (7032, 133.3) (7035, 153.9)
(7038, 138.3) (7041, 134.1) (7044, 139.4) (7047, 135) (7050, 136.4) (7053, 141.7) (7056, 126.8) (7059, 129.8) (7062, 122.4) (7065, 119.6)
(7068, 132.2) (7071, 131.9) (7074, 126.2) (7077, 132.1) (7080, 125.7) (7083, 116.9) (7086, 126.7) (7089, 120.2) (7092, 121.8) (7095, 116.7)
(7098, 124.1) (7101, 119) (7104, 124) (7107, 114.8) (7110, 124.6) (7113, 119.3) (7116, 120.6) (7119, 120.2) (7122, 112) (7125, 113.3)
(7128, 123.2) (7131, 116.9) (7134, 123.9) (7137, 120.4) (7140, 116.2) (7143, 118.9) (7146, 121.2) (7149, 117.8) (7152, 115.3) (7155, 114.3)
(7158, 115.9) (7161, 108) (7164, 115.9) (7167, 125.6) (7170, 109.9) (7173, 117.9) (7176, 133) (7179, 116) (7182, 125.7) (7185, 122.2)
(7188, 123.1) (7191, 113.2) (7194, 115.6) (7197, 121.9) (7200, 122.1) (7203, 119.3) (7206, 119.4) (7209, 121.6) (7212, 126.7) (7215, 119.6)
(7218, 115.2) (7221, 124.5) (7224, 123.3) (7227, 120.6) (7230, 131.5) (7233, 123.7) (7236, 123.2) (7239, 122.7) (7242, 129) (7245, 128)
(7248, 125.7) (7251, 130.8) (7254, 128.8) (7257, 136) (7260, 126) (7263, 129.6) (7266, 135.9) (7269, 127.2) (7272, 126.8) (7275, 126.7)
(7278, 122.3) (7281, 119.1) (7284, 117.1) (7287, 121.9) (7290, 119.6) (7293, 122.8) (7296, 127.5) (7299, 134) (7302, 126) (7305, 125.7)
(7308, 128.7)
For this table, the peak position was 7176 angstrom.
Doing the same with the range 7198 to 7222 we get 7212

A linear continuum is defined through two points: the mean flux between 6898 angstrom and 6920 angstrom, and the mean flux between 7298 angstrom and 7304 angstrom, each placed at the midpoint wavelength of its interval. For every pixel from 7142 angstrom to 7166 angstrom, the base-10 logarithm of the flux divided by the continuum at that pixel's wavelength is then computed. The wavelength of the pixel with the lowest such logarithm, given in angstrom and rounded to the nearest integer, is 7161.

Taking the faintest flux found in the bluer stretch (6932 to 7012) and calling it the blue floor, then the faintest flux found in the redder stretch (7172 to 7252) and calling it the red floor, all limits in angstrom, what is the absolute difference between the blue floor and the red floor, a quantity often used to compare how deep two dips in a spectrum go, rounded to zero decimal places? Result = 4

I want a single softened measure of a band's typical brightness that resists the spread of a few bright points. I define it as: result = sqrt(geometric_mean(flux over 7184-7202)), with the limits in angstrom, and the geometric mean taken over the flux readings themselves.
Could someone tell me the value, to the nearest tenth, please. 10.9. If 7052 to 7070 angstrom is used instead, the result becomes 11.3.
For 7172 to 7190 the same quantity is 11.1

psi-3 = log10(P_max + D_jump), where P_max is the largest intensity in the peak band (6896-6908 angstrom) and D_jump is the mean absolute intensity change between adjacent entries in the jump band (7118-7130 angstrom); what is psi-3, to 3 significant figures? 2.18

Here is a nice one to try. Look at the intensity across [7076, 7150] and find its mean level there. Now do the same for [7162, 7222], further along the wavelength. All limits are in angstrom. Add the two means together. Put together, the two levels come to 241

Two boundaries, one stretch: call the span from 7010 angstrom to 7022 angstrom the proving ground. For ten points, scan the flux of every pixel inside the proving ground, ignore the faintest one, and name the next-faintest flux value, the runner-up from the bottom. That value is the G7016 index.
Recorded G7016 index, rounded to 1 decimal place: 129.2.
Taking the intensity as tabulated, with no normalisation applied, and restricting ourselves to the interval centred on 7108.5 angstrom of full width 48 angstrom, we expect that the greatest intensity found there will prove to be 126.7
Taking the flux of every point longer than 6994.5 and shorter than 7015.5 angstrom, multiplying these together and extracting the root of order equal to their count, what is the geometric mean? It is 132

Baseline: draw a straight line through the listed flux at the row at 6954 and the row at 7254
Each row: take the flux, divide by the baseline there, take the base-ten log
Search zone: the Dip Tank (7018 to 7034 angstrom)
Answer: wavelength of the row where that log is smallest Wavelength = 7029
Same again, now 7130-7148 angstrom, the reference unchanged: 7140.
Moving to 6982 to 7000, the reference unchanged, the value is 6984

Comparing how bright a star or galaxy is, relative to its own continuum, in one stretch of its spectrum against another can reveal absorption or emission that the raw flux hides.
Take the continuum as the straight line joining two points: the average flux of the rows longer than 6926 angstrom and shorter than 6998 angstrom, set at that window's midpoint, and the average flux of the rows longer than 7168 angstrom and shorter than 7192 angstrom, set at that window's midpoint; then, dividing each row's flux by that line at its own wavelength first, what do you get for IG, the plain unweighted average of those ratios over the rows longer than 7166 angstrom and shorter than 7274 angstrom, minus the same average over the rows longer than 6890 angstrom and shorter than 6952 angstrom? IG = 0.07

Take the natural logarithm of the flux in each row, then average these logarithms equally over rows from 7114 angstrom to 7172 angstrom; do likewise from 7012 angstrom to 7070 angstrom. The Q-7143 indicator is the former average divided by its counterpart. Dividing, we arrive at 0.97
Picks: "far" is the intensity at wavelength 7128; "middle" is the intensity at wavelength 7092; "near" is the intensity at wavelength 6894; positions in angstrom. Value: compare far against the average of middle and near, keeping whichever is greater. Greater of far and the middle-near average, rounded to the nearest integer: 129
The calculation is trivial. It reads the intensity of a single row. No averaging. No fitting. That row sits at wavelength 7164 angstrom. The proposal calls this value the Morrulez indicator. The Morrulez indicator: 115.9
